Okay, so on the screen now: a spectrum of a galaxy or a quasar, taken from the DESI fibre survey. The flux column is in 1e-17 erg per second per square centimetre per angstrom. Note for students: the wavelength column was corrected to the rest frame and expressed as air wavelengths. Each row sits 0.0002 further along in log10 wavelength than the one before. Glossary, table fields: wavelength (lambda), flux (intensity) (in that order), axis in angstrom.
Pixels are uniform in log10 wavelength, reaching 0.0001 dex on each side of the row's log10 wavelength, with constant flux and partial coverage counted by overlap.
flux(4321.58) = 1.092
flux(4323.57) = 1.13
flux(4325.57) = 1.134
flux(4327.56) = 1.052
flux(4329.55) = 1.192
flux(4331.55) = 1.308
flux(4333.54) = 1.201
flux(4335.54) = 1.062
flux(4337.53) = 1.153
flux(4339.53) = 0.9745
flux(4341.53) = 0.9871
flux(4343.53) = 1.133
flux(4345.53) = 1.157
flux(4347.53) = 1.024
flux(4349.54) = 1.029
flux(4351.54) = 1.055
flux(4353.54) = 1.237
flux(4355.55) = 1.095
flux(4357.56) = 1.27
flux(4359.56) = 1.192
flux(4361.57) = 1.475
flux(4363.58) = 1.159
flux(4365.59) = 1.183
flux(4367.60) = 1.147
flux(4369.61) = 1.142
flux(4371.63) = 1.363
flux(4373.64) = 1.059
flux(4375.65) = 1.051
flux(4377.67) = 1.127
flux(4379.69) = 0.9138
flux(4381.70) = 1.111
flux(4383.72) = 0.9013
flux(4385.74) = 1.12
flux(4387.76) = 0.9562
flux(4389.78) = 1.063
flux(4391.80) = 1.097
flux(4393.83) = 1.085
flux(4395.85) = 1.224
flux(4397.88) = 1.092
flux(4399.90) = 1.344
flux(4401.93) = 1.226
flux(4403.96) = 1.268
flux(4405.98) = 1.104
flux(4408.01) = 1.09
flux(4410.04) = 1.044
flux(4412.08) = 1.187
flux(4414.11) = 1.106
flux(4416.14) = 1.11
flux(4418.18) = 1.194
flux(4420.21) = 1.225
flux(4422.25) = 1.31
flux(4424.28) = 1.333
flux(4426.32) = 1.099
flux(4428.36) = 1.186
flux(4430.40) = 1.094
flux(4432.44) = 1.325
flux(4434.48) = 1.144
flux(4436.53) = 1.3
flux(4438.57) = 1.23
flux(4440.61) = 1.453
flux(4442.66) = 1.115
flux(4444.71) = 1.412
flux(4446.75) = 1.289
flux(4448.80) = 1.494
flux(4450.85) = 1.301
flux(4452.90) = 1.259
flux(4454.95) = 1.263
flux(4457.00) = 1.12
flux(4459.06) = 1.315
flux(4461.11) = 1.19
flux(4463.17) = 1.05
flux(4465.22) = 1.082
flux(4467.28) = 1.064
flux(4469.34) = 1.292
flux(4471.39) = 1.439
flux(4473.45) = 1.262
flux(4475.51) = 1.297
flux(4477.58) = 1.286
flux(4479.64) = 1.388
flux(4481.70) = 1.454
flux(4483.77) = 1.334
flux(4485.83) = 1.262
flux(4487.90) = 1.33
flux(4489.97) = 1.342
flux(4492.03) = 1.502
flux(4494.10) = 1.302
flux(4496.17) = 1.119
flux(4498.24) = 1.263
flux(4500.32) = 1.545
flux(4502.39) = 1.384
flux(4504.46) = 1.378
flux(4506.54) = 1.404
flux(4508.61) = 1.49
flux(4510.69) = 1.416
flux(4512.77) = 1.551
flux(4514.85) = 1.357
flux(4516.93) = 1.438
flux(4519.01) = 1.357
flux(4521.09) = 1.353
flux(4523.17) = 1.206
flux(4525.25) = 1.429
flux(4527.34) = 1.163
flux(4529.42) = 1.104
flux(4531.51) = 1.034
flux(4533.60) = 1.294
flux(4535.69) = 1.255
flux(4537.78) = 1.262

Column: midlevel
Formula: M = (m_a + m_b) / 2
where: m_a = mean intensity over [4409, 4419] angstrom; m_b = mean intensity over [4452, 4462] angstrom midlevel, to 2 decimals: 1.18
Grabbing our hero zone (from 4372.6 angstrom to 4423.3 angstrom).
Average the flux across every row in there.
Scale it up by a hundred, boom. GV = 112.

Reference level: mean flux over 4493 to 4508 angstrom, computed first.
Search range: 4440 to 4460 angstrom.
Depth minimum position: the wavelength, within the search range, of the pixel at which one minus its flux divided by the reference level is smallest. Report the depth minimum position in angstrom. 4448.80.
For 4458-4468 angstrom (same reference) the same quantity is 4459.06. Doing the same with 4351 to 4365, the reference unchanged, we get 4361.57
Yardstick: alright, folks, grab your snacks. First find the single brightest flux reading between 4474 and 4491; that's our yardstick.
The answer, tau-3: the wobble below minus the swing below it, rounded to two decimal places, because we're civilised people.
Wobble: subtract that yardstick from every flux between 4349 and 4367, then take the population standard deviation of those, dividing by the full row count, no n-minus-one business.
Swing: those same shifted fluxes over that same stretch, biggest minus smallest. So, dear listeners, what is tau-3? -0.32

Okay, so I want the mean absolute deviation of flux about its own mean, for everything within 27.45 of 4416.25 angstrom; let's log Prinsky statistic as 0.088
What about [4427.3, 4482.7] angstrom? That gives 0.101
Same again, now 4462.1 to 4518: 0.104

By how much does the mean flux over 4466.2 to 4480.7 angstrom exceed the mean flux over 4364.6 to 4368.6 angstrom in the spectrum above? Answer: 0.12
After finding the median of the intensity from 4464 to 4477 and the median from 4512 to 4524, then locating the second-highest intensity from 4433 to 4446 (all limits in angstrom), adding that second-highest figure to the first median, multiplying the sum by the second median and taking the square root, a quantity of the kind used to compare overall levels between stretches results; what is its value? 1.91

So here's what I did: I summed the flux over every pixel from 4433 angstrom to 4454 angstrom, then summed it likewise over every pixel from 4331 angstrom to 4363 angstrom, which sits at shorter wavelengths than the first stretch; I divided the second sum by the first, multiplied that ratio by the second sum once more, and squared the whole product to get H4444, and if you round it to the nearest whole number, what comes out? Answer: 672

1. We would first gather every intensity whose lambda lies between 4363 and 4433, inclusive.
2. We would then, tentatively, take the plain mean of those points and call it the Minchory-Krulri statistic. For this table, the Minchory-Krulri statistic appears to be 1.14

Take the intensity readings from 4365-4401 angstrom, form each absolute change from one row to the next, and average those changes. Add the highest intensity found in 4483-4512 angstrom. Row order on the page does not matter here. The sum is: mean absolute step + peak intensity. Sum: 1.68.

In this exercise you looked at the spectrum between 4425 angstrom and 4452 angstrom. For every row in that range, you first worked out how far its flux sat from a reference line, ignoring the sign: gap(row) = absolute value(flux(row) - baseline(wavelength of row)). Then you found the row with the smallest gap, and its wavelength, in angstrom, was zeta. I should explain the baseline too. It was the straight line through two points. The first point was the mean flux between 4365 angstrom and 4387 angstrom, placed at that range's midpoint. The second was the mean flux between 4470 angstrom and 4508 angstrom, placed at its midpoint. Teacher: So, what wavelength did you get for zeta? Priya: 4438.57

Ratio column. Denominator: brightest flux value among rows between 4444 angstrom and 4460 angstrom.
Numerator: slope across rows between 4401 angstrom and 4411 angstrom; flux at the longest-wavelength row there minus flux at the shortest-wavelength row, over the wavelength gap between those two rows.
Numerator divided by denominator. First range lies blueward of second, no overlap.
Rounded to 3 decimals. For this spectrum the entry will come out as -0.015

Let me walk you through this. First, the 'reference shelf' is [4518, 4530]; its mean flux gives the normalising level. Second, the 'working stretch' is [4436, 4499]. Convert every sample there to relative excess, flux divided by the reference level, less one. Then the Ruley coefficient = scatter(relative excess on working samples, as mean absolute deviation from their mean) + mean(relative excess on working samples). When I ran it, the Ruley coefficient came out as 0.08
